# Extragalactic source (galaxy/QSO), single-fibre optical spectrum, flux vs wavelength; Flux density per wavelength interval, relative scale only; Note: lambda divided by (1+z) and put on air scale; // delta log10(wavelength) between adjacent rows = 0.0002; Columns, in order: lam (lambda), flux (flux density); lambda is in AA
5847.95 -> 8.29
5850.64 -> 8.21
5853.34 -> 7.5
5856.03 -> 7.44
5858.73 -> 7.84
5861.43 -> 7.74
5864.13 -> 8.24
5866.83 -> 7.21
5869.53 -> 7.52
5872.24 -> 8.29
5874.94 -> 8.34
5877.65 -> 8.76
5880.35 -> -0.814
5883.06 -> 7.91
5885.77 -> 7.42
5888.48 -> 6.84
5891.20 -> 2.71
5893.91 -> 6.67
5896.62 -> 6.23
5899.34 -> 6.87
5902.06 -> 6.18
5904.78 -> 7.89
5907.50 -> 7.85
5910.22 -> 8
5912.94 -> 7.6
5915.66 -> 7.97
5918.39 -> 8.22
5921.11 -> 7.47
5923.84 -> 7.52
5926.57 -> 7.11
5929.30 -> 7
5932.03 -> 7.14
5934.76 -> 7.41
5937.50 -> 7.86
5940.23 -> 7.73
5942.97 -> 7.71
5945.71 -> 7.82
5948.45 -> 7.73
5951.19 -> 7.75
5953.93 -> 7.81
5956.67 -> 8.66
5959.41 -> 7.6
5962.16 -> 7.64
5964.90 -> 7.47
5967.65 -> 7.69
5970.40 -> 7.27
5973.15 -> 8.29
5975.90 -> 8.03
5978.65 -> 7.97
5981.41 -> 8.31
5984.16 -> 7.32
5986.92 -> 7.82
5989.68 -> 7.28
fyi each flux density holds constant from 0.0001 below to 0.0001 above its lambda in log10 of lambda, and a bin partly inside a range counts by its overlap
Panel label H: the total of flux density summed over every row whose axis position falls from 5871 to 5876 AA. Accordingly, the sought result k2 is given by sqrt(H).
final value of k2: 4.1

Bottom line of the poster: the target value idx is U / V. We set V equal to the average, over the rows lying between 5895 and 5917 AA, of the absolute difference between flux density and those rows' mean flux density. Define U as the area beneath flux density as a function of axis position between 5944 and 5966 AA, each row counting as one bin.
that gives 256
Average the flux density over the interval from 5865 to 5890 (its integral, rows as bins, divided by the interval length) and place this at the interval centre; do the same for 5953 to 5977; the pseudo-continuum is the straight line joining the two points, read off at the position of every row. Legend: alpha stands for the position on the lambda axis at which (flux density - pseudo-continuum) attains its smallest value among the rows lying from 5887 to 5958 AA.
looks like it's 5891.20 AA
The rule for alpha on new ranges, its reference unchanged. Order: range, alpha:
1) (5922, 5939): 5929.30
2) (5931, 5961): 5932.03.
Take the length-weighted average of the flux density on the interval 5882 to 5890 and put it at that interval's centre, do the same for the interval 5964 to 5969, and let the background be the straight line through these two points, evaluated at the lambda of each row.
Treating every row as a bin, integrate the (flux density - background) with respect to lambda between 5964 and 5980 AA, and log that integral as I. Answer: 3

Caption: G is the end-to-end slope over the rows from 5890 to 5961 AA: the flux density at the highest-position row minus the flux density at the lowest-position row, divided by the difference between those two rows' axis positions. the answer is 0.07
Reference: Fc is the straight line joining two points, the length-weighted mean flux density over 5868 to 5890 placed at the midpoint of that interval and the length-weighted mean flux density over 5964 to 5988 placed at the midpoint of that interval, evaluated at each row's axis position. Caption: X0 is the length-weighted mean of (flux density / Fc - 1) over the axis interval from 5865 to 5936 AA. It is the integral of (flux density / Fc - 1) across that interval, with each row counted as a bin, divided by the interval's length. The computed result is -0.001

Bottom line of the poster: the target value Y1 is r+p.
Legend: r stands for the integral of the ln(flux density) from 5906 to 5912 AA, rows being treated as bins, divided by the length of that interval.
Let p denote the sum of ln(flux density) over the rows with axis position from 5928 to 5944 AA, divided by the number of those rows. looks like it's 4.08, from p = 2.01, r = 2.07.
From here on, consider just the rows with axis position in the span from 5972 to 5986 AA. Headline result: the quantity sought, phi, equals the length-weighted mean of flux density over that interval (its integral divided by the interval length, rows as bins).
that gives 8.0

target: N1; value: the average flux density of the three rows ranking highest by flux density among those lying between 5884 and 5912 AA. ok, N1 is 7.9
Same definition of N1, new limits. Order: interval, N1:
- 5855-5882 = 8.5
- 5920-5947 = 7.8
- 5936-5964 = 8.1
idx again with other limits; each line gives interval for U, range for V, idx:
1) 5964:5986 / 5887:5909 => 168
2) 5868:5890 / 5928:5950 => 540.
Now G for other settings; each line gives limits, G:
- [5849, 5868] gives -0.06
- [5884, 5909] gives 0.02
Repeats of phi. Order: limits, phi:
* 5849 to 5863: 7.8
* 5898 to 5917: 7.5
